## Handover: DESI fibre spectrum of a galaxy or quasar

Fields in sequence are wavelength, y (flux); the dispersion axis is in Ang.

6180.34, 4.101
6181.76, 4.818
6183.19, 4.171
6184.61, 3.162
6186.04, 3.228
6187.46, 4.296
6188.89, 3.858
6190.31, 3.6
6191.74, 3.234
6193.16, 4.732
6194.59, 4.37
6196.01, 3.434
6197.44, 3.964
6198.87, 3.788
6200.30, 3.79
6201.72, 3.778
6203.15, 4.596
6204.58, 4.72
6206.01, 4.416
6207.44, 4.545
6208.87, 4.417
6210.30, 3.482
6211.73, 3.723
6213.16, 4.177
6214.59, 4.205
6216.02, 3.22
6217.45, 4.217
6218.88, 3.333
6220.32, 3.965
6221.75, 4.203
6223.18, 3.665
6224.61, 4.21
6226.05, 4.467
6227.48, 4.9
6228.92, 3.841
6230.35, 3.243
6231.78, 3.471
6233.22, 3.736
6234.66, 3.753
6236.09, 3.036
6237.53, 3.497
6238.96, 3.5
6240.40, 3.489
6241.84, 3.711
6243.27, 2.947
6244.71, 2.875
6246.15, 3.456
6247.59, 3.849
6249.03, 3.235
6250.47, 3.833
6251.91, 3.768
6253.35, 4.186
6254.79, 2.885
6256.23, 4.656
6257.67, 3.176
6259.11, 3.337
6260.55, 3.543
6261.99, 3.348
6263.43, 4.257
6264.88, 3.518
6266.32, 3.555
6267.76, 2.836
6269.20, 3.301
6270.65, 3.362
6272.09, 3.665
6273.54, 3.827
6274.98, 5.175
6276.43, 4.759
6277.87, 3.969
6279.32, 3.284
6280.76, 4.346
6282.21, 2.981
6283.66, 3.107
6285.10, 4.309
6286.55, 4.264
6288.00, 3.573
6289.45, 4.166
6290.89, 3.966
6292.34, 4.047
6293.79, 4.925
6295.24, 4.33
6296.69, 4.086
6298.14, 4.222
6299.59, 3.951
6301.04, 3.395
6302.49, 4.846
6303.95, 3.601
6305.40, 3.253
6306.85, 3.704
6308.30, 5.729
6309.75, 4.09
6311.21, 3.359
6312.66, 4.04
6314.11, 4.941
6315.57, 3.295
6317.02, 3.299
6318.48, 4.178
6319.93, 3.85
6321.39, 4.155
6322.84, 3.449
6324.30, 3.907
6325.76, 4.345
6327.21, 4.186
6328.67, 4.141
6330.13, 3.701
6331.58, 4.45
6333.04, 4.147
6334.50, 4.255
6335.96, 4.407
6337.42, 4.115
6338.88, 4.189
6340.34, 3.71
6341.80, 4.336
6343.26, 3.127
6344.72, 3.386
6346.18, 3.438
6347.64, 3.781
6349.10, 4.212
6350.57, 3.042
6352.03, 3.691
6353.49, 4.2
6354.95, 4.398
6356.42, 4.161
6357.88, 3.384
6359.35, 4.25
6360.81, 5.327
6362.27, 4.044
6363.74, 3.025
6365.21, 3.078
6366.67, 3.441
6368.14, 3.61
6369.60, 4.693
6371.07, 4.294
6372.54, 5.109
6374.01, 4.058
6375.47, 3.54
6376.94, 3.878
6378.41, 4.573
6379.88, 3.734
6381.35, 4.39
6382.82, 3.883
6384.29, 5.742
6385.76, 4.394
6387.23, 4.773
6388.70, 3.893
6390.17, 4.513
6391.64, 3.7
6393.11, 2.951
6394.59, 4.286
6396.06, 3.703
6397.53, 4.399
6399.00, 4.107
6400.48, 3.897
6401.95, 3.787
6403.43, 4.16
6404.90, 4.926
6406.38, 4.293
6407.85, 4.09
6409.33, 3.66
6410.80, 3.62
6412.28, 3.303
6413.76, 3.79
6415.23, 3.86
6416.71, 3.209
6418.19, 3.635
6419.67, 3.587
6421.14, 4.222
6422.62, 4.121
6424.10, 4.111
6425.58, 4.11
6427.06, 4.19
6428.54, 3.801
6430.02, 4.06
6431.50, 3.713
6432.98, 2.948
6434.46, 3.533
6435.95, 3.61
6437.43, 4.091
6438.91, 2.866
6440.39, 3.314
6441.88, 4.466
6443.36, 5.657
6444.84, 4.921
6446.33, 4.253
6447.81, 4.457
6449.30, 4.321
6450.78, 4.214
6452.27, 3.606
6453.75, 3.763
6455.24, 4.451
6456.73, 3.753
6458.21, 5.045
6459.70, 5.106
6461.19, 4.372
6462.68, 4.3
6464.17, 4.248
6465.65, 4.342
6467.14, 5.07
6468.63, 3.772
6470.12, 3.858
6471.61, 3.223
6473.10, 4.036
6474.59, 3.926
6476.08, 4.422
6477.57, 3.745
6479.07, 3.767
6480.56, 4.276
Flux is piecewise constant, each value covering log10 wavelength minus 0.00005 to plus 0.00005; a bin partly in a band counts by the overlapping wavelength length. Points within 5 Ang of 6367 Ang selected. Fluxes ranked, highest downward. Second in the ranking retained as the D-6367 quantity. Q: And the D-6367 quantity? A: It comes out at 4.294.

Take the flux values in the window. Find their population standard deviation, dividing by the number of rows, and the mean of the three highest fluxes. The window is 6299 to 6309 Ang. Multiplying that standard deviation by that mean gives 4.0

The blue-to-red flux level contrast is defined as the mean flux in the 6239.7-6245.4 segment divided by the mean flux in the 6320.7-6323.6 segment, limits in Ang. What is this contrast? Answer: 0.86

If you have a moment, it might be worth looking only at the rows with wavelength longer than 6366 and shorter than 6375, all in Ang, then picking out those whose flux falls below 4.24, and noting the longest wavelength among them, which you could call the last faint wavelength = 6374.01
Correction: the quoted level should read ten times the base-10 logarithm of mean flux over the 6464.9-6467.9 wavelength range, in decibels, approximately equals 6.73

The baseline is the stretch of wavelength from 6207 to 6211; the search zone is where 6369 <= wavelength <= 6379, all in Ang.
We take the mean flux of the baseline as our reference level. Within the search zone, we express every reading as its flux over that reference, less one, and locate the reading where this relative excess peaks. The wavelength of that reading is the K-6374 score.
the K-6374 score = 6372.54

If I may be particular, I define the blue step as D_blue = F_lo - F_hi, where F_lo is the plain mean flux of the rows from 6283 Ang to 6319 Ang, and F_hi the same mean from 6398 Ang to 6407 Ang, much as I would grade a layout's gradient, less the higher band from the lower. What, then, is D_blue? -0.17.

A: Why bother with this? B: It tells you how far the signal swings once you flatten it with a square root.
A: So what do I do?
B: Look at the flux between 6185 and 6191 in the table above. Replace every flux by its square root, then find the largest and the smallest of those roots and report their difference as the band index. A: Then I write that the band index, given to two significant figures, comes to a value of 0.28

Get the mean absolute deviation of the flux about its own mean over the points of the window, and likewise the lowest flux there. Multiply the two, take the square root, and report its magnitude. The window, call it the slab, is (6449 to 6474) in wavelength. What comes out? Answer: 1.14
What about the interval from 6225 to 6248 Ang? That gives 1.04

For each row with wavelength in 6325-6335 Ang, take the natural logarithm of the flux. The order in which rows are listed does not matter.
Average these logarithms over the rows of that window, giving 1.43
